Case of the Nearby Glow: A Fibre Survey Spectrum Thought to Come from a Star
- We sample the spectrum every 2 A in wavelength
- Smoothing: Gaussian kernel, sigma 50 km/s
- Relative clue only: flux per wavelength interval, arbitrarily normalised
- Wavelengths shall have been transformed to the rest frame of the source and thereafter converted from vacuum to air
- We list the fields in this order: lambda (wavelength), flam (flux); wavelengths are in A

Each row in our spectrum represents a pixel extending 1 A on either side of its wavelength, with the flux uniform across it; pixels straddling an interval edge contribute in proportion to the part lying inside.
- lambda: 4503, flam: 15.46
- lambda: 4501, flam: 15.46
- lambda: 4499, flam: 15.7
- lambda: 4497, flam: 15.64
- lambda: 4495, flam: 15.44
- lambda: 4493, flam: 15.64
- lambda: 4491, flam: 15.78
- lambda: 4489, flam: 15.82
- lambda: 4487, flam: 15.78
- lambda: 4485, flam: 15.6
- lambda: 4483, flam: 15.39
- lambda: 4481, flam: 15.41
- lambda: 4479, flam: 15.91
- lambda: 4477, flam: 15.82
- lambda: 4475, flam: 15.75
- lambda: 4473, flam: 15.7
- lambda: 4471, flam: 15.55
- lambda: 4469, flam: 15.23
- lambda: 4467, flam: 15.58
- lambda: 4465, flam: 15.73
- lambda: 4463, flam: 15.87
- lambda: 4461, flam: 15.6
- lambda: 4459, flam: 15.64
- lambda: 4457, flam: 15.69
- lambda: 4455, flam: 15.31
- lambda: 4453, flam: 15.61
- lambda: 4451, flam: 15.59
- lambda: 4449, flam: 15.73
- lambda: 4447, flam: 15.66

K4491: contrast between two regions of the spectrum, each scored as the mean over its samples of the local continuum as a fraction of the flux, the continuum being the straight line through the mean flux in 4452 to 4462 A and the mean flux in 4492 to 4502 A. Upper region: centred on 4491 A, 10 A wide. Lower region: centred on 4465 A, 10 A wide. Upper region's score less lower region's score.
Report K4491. -0.0056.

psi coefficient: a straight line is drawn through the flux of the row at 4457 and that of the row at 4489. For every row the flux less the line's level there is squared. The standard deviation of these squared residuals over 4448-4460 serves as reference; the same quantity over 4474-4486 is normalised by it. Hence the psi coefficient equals 1.3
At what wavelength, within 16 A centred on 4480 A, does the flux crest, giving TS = 4479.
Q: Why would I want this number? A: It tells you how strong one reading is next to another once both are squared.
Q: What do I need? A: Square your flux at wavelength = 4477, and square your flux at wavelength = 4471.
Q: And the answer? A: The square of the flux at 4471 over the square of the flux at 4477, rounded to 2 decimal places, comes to 0.97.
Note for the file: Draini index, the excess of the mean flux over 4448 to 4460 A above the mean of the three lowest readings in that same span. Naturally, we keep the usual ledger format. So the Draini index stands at 0.092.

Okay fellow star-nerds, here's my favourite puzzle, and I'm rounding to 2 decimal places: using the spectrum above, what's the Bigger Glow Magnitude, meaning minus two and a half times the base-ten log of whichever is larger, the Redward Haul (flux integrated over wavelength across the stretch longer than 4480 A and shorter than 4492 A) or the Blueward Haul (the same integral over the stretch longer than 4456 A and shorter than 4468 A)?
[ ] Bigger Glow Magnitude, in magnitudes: -5.69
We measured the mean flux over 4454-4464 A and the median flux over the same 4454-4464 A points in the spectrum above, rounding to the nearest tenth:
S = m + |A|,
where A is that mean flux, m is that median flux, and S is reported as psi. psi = 31.3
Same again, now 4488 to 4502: 31.3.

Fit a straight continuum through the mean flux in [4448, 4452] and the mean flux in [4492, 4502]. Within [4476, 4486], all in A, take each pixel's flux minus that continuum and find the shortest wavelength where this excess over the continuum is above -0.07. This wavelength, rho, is 4477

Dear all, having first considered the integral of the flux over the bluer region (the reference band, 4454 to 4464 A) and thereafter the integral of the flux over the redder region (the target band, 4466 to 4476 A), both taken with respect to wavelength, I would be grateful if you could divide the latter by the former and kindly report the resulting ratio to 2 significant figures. 1.0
